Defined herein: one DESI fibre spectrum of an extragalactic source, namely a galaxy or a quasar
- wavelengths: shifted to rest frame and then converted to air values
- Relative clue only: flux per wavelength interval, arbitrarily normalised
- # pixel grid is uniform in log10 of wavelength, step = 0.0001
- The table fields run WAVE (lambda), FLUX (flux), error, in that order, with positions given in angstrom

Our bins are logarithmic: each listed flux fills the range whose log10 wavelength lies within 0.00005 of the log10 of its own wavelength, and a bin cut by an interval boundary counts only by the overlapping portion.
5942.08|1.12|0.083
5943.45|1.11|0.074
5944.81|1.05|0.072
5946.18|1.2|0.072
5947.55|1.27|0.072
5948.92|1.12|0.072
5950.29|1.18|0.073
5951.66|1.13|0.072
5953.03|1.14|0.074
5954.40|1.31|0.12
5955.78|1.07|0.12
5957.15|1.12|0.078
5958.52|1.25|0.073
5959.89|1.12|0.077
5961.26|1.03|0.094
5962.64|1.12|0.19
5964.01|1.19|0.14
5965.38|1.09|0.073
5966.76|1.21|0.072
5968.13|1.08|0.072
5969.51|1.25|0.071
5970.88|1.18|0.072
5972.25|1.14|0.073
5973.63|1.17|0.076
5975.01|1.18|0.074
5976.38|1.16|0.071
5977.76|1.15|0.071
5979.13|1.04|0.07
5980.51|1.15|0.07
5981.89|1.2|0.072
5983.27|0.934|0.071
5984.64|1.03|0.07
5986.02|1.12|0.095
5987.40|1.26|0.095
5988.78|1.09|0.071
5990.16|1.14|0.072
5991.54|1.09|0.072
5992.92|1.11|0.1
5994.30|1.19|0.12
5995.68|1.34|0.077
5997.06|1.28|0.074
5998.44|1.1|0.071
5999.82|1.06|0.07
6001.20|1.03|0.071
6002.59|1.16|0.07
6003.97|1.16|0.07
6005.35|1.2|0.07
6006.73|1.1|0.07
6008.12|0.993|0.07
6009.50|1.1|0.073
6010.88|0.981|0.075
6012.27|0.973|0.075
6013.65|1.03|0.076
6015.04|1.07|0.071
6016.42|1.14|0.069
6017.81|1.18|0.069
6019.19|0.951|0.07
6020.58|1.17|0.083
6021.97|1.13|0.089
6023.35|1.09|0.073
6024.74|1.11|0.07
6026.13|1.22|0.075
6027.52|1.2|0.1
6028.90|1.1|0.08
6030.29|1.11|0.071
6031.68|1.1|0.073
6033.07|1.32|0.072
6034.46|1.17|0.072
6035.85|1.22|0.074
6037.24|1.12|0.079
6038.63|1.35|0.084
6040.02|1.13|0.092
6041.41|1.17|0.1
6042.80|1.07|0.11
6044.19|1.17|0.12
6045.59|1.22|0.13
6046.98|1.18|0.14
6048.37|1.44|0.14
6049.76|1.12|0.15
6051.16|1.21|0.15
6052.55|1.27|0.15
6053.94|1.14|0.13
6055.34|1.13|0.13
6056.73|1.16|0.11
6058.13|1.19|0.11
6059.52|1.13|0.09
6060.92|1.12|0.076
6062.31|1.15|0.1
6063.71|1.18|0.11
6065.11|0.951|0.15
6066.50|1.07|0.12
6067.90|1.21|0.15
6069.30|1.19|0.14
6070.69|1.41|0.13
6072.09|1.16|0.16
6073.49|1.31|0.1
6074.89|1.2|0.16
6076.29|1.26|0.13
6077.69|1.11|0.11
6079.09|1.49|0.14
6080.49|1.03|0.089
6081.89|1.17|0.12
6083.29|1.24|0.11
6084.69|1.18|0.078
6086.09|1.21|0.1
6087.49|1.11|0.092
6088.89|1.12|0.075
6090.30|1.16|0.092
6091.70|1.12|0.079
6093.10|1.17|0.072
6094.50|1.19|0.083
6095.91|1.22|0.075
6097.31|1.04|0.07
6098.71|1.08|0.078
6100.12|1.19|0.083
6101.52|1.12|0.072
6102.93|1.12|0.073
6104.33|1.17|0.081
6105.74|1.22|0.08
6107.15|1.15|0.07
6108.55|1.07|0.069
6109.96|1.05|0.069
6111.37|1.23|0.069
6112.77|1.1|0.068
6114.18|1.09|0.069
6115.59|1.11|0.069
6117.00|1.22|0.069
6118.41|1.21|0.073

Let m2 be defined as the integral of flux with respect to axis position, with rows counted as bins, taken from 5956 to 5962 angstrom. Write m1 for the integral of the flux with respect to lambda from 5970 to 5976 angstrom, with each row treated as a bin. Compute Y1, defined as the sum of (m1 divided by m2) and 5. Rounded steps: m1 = 7.0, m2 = 6.8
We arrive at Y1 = 6.04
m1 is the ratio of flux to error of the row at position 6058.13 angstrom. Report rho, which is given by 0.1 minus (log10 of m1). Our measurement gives -0.93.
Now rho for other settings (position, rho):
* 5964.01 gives -0.83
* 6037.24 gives -1.05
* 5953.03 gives -1.09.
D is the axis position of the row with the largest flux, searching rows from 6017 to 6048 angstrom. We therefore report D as 6038.63 angstrom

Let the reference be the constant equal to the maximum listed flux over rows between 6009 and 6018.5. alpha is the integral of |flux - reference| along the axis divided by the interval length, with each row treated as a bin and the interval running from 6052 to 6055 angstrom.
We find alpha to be 0.062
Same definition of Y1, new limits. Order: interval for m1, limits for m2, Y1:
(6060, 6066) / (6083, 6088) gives 6.12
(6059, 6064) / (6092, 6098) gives 5.83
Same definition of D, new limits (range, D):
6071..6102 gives 6079.09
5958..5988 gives 5987.40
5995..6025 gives 5995.68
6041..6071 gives 6048.37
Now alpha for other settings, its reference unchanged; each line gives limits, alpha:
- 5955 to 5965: 0.075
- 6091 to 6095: 0.028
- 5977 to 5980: 0.080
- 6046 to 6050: 0.107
